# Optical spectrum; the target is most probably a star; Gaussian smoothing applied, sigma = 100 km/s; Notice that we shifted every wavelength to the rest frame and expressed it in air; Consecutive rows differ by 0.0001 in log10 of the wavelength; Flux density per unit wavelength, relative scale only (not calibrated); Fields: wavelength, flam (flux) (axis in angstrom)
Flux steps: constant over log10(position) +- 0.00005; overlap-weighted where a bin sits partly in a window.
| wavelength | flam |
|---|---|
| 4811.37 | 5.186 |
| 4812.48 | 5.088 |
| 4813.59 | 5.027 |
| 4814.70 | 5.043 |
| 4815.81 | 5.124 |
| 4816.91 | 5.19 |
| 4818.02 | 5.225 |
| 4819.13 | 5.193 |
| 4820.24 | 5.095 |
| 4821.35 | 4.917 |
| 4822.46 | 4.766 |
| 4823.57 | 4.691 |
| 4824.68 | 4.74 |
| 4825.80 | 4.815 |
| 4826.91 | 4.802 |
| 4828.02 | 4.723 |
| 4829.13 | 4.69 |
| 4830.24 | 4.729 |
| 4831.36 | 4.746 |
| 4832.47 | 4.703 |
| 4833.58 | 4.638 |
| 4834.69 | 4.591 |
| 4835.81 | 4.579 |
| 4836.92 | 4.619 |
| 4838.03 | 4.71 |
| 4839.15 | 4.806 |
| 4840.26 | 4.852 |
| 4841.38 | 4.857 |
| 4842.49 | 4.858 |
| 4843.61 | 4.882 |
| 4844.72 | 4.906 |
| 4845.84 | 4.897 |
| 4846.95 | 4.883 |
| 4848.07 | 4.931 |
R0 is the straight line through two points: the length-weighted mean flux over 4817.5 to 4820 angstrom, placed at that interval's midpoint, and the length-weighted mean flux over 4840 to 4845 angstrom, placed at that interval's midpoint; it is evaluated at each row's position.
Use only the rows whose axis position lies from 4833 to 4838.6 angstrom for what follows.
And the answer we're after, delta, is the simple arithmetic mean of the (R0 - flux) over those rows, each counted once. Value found 0.33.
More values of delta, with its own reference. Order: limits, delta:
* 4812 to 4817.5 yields 0.15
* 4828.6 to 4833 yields 0.31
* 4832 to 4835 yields 0.35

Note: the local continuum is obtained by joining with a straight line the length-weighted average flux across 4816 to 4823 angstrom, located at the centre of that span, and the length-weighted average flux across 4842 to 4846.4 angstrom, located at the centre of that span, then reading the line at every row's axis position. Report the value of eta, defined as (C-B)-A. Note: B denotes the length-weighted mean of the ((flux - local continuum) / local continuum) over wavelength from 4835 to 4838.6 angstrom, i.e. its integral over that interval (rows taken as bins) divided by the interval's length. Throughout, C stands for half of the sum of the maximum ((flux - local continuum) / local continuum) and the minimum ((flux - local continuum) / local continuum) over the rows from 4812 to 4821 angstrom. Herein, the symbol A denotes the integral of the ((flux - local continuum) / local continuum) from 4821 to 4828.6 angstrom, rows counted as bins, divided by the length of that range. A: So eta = 0.119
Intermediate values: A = -0.051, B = -0.063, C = 0.00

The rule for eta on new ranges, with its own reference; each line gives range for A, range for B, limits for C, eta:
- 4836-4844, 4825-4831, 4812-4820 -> 0.084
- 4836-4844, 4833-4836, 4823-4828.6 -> 0.043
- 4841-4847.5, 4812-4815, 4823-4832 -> -0.042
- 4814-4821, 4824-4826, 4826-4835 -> -0.015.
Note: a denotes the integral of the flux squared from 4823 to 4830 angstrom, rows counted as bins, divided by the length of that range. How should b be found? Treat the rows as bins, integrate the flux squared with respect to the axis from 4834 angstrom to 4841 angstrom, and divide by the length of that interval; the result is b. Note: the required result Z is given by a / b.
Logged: 1.02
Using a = 22.5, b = 22.1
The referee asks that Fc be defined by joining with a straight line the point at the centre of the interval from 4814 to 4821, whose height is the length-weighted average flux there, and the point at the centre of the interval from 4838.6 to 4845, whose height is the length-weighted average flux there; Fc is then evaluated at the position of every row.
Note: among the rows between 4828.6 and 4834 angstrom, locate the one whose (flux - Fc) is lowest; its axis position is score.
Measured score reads 4833.58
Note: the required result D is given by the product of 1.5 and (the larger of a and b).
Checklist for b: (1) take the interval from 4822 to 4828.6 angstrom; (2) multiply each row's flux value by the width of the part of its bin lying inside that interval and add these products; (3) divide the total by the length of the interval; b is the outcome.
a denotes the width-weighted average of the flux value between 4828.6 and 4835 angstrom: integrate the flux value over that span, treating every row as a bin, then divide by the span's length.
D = 7.13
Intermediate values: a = 4.69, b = 4.75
